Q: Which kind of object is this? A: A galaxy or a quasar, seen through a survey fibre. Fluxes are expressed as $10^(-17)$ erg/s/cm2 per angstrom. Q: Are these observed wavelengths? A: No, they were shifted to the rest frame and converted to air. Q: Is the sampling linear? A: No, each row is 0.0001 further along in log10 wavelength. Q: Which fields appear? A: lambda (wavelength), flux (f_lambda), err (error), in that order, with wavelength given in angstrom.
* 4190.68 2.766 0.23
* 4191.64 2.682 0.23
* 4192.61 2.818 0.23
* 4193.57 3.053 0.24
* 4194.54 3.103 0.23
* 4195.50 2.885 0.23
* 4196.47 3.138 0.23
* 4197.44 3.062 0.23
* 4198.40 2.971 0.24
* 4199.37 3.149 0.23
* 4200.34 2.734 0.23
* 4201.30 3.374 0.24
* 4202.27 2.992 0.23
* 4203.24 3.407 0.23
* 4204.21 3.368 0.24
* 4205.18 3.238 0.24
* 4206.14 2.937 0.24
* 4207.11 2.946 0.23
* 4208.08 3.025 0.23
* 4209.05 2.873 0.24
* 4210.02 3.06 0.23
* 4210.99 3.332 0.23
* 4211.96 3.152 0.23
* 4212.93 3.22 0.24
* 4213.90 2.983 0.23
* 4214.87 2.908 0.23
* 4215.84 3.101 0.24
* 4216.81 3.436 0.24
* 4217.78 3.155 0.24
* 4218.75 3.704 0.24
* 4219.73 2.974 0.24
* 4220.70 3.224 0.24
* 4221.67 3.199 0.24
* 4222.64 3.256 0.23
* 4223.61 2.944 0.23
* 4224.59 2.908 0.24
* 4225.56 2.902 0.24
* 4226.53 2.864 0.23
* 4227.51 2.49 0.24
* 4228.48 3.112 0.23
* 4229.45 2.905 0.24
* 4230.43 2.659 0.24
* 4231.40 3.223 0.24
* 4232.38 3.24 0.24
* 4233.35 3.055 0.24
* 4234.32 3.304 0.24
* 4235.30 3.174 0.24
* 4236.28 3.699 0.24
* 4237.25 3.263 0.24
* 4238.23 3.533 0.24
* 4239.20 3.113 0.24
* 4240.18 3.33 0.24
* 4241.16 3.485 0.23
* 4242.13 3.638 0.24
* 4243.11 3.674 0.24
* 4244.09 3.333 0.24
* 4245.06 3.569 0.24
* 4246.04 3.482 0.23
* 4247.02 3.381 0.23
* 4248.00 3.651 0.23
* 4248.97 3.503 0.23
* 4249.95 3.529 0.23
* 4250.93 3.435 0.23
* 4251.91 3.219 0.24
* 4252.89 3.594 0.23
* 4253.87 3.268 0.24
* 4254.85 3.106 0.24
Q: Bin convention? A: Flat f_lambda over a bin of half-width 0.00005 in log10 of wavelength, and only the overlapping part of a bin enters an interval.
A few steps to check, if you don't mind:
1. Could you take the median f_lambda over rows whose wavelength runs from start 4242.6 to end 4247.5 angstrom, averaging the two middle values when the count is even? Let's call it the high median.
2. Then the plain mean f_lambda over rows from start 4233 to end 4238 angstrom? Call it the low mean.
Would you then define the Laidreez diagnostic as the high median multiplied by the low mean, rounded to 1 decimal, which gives 11.5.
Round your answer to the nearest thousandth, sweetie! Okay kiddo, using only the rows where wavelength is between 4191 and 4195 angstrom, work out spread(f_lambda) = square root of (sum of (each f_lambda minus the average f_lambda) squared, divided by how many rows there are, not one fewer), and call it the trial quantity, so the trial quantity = 0.172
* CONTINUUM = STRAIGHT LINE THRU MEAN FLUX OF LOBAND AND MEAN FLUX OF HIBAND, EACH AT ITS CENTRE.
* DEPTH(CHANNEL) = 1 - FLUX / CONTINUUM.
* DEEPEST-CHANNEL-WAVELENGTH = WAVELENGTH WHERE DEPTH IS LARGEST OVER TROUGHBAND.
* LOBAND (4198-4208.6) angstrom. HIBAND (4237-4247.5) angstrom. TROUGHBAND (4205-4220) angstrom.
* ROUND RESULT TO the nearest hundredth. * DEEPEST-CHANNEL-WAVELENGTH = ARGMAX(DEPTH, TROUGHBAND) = 4214.87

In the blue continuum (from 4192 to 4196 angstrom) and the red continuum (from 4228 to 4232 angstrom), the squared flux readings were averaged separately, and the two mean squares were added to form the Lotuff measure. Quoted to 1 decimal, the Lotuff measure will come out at 17.7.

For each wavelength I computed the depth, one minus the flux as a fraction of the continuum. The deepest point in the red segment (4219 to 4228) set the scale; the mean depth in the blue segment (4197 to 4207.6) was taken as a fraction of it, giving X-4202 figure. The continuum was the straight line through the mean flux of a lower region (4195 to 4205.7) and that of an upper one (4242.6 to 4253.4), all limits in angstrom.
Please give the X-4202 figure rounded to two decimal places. 0.04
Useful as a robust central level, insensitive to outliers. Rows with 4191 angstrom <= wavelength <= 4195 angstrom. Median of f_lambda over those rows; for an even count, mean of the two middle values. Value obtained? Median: 2.9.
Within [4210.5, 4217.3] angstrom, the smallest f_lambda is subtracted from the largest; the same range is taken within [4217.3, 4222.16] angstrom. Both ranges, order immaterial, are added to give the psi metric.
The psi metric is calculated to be 1.26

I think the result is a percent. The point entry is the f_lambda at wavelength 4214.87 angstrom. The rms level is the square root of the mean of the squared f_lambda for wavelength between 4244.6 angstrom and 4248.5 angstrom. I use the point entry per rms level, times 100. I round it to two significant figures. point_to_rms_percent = 83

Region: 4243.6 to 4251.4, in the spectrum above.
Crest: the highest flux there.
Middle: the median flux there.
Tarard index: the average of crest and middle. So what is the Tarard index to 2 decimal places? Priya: 3.57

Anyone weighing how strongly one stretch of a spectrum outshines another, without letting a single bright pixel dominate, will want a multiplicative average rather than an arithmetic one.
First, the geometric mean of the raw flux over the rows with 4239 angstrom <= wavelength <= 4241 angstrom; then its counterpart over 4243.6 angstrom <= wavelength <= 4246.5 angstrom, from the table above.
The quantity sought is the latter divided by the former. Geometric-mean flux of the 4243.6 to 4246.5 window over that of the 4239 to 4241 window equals 1.07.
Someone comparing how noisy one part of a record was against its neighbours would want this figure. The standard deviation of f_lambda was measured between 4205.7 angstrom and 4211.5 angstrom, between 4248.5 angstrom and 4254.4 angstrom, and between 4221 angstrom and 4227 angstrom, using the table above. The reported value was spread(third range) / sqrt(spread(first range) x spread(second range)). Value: 1.1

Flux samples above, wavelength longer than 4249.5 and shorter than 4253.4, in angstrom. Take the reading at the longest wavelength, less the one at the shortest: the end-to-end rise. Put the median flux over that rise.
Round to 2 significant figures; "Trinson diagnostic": 54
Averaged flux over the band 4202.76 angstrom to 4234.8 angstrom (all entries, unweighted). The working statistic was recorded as 3.09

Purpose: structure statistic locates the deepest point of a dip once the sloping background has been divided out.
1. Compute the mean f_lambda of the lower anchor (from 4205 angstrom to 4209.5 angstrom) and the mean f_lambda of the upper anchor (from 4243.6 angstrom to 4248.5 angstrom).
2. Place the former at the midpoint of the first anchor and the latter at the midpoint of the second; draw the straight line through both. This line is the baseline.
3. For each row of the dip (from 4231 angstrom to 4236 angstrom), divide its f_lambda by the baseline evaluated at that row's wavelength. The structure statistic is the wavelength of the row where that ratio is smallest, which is 4233.35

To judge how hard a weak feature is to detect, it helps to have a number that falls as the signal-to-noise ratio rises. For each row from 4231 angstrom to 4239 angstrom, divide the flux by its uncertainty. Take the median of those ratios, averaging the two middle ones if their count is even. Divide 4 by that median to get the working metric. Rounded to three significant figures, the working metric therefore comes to 0.295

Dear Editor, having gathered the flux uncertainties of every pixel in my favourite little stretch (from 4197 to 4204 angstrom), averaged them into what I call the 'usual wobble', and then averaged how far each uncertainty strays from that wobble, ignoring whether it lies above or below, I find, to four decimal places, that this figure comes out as 0.0041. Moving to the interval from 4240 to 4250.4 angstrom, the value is 0.0050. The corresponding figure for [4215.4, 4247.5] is 0.0033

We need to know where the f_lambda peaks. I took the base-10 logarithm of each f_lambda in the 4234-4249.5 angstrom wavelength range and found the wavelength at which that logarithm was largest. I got 4236.28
